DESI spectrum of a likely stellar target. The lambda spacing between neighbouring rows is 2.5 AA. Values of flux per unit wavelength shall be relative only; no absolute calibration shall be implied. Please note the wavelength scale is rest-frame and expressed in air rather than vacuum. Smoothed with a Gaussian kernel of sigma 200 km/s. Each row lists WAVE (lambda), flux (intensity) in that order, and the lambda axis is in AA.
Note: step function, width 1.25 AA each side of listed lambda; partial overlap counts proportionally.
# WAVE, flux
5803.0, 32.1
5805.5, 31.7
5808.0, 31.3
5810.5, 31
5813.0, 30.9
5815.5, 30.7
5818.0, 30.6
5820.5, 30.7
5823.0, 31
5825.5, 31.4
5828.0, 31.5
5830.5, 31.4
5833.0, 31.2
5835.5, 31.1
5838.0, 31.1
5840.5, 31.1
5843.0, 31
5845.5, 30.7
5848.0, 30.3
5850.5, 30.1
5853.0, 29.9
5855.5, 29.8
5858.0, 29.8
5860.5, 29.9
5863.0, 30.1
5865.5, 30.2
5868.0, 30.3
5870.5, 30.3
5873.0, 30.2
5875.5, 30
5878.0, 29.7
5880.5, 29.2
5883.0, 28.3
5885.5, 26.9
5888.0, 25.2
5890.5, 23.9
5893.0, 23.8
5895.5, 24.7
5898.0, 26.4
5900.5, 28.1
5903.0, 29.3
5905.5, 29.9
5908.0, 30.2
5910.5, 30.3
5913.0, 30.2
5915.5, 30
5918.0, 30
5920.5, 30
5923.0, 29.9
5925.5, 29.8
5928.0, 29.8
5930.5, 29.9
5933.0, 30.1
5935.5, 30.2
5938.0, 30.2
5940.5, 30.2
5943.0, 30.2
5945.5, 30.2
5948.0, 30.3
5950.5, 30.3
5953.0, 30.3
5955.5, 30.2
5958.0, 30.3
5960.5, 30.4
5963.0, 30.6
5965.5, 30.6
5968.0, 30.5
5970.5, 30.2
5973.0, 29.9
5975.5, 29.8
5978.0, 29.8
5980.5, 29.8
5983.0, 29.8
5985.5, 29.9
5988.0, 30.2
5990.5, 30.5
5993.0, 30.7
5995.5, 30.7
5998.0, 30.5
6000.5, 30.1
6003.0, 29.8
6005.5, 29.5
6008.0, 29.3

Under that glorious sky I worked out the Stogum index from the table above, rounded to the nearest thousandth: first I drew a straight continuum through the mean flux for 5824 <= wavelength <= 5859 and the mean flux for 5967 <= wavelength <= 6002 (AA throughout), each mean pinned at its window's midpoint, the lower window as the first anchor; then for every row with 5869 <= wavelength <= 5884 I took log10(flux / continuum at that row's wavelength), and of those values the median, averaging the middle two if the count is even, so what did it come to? -0.011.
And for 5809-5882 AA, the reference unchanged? -0.003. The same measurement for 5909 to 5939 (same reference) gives -0.006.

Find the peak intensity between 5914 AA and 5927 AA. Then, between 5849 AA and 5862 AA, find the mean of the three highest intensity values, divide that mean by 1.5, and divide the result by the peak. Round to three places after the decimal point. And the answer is 0.666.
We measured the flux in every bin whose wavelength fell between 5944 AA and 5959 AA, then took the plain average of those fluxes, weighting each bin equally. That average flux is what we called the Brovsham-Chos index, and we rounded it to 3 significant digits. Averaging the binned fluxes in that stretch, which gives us 30.3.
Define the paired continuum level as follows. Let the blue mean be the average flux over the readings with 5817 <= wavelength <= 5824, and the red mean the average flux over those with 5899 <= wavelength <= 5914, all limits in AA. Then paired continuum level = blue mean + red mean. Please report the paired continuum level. 60.4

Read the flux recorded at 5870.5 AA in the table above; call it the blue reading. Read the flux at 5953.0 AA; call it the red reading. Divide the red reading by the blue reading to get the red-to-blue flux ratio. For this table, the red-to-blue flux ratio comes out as 1.00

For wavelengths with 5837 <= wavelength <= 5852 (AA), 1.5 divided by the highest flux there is 0.0482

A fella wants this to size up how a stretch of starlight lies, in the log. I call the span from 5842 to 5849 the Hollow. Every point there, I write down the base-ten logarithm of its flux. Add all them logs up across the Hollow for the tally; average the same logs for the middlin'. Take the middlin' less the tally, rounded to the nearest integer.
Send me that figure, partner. -3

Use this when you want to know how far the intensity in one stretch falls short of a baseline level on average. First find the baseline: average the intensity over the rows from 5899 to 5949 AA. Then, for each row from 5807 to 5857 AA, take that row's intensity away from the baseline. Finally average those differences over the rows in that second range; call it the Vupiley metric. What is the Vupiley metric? -0.9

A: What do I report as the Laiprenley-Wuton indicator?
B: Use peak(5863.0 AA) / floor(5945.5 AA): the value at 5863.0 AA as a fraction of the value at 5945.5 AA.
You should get 1.00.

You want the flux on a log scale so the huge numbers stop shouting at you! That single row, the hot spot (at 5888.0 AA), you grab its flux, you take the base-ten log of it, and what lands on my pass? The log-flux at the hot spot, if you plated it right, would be 1.40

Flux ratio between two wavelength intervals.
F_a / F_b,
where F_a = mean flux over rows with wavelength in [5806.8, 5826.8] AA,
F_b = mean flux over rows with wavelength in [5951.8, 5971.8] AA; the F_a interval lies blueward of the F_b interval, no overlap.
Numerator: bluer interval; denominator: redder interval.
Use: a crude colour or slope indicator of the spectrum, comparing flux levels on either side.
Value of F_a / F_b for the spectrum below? 1.02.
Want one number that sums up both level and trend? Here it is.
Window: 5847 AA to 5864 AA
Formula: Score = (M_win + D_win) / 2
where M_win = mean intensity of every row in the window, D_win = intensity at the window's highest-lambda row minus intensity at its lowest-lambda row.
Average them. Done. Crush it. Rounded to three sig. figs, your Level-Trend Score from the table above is 14.9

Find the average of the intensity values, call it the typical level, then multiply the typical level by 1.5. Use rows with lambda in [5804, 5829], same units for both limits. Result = 46.6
